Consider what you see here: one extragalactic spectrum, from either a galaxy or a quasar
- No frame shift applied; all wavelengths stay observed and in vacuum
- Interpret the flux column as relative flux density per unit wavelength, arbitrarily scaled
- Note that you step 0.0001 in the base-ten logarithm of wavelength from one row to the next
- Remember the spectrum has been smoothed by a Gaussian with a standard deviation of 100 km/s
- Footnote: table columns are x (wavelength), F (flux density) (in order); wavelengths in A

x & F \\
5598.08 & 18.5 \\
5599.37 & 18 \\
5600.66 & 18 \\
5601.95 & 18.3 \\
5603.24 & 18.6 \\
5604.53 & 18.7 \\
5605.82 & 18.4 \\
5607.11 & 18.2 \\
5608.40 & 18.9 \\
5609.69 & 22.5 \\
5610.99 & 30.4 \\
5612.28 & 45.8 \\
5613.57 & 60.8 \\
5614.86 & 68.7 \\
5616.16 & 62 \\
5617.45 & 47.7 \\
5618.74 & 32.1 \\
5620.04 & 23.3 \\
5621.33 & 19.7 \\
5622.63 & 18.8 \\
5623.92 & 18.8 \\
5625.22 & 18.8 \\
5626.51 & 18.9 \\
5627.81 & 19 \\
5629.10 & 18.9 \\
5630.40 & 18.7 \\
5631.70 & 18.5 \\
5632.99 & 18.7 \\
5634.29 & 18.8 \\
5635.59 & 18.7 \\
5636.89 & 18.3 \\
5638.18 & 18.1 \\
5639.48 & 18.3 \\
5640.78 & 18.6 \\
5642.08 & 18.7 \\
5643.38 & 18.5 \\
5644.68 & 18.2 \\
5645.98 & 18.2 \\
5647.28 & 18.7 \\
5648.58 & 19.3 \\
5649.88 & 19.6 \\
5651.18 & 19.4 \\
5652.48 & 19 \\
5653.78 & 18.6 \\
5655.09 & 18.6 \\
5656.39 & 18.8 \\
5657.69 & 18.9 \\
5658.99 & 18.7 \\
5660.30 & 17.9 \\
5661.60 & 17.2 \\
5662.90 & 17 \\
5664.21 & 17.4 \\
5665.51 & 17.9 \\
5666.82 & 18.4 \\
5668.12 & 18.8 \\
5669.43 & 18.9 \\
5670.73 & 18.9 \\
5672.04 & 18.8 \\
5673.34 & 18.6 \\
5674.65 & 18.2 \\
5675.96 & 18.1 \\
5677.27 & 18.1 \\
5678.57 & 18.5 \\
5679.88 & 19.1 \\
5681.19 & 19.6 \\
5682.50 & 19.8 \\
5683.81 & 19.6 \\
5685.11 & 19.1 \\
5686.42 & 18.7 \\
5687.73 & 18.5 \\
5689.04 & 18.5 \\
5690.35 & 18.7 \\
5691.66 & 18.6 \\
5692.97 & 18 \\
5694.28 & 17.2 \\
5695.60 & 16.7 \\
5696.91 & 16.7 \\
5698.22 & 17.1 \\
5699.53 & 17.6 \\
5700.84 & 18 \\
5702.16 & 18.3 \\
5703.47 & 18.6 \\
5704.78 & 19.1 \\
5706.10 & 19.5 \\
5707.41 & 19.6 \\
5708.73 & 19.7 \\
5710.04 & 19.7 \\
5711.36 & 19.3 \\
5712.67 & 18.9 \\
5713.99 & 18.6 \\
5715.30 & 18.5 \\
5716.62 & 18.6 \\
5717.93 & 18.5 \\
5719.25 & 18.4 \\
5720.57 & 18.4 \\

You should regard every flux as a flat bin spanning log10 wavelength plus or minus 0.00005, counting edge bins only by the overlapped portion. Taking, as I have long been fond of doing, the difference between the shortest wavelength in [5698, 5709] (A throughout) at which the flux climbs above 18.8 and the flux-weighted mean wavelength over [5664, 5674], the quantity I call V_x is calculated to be 35.9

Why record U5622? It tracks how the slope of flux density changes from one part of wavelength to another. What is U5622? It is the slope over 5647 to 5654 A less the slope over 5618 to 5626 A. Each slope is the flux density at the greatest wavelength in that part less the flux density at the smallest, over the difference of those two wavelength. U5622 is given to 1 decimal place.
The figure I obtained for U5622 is 2.0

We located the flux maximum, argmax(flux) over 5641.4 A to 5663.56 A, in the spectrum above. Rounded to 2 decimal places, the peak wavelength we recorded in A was 5649.88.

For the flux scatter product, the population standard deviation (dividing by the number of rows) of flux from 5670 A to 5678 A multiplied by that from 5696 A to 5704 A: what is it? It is 0.22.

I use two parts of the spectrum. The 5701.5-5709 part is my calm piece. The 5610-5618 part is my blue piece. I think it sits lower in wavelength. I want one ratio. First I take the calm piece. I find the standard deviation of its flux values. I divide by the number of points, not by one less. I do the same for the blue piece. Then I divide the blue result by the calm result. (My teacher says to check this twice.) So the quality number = 24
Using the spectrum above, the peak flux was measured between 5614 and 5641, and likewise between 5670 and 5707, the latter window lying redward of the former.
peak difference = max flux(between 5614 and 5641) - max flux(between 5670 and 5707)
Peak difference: 49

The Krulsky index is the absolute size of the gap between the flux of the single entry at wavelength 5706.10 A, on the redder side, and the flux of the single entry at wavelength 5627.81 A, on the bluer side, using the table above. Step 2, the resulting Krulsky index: 0.5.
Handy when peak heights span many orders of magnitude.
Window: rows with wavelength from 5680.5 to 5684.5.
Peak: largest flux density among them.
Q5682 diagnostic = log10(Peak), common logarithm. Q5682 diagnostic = 1.30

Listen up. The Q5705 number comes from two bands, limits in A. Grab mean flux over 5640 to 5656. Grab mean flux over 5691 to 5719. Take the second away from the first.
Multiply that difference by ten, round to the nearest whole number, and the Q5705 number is 4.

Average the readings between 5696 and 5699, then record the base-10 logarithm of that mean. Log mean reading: 1.23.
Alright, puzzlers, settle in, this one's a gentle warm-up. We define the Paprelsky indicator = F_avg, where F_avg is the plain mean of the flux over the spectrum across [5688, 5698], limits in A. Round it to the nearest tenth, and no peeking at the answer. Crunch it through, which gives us 17.8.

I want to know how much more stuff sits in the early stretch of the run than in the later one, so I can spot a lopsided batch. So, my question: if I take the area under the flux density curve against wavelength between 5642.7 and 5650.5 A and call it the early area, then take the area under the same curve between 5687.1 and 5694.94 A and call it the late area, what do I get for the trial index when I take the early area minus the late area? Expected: 3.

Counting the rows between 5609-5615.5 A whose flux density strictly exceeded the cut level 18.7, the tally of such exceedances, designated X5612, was 5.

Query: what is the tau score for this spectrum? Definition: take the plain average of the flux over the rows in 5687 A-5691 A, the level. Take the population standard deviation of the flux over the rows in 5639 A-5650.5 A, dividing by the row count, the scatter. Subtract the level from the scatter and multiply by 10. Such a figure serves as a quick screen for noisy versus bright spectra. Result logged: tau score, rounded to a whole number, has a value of -181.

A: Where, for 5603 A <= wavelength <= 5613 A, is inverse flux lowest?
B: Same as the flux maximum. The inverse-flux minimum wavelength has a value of 5612.28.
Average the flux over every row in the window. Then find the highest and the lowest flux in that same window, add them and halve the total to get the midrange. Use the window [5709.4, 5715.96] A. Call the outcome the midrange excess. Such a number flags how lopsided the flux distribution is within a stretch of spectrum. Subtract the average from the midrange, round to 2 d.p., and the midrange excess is 0.10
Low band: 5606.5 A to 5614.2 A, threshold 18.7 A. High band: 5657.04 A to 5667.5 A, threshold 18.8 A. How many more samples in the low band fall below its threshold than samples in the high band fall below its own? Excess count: -6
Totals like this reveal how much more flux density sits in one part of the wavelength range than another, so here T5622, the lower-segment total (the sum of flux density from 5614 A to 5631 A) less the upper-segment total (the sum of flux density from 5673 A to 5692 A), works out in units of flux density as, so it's 104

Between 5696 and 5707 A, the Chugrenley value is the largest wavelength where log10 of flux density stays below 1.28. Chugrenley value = 5703.47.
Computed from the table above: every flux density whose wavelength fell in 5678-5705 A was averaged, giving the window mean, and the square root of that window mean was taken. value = 4.29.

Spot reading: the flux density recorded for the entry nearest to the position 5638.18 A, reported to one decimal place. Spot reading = 18.1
